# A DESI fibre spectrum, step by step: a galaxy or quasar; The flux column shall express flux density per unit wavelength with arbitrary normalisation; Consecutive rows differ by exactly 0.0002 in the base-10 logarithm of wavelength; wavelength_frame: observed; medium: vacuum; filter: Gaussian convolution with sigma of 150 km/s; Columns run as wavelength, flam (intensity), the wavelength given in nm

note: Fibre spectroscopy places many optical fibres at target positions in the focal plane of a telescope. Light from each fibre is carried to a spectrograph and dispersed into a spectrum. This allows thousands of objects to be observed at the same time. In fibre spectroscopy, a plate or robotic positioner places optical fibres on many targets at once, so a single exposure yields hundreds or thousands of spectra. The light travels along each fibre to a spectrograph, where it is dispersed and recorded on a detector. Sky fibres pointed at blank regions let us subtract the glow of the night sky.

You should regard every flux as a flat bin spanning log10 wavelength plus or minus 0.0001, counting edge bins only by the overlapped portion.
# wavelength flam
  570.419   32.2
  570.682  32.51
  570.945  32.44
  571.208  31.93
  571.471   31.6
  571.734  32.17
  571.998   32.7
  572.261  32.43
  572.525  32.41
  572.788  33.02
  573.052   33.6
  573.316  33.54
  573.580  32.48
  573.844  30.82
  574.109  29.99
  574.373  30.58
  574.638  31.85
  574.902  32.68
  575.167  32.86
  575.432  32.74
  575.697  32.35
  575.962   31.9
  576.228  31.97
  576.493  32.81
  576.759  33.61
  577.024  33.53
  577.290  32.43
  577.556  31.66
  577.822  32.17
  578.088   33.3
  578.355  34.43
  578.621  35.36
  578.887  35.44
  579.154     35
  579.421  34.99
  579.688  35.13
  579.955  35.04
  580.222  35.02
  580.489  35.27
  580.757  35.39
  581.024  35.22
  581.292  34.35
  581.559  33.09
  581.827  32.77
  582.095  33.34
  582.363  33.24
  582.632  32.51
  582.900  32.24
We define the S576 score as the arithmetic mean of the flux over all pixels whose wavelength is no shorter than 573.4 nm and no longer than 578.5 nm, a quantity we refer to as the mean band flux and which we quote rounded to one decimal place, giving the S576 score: 32.3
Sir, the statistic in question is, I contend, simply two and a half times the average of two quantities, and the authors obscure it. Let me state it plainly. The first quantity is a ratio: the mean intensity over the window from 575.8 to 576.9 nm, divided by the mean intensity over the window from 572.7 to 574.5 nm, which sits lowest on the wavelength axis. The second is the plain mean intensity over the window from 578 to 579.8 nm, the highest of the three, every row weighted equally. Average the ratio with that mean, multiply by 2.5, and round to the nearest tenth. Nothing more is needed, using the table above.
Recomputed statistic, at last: 44.8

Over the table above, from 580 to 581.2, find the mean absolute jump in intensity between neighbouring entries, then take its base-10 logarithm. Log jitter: -0.7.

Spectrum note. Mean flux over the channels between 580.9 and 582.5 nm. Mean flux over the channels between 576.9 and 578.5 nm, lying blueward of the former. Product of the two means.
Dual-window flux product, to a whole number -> 1108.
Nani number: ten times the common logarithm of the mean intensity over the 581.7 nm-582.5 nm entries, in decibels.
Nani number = 15.2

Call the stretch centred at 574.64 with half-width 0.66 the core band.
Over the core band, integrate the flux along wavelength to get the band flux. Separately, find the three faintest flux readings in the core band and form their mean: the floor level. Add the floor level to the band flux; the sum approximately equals 73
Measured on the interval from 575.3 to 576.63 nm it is 75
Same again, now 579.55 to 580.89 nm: 82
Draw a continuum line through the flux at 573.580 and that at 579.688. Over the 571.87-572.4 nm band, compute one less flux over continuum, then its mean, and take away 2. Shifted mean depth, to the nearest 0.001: -2.022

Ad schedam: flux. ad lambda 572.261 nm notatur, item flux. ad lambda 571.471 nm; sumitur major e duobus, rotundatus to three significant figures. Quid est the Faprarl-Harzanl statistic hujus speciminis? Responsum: 32.4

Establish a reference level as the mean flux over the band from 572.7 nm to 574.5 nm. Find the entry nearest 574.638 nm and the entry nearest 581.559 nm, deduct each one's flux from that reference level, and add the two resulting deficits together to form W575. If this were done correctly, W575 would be -1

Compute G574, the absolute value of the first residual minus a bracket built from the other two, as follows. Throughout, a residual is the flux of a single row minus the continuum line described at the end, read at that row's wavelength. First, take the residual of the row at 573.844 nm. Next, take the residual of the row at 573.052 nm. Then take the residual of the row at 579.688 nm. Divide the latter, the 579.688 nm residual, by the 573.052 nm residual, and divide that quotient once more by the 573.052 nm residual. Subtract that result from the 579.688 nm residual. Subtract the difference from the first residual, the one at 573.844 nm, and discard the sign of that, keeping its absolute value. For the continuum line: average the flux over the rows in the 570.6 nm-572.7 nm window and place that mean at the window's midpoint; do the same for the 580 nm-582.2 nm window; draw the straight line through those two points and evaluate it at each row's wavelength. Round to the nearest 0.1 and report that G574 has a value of 2.0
